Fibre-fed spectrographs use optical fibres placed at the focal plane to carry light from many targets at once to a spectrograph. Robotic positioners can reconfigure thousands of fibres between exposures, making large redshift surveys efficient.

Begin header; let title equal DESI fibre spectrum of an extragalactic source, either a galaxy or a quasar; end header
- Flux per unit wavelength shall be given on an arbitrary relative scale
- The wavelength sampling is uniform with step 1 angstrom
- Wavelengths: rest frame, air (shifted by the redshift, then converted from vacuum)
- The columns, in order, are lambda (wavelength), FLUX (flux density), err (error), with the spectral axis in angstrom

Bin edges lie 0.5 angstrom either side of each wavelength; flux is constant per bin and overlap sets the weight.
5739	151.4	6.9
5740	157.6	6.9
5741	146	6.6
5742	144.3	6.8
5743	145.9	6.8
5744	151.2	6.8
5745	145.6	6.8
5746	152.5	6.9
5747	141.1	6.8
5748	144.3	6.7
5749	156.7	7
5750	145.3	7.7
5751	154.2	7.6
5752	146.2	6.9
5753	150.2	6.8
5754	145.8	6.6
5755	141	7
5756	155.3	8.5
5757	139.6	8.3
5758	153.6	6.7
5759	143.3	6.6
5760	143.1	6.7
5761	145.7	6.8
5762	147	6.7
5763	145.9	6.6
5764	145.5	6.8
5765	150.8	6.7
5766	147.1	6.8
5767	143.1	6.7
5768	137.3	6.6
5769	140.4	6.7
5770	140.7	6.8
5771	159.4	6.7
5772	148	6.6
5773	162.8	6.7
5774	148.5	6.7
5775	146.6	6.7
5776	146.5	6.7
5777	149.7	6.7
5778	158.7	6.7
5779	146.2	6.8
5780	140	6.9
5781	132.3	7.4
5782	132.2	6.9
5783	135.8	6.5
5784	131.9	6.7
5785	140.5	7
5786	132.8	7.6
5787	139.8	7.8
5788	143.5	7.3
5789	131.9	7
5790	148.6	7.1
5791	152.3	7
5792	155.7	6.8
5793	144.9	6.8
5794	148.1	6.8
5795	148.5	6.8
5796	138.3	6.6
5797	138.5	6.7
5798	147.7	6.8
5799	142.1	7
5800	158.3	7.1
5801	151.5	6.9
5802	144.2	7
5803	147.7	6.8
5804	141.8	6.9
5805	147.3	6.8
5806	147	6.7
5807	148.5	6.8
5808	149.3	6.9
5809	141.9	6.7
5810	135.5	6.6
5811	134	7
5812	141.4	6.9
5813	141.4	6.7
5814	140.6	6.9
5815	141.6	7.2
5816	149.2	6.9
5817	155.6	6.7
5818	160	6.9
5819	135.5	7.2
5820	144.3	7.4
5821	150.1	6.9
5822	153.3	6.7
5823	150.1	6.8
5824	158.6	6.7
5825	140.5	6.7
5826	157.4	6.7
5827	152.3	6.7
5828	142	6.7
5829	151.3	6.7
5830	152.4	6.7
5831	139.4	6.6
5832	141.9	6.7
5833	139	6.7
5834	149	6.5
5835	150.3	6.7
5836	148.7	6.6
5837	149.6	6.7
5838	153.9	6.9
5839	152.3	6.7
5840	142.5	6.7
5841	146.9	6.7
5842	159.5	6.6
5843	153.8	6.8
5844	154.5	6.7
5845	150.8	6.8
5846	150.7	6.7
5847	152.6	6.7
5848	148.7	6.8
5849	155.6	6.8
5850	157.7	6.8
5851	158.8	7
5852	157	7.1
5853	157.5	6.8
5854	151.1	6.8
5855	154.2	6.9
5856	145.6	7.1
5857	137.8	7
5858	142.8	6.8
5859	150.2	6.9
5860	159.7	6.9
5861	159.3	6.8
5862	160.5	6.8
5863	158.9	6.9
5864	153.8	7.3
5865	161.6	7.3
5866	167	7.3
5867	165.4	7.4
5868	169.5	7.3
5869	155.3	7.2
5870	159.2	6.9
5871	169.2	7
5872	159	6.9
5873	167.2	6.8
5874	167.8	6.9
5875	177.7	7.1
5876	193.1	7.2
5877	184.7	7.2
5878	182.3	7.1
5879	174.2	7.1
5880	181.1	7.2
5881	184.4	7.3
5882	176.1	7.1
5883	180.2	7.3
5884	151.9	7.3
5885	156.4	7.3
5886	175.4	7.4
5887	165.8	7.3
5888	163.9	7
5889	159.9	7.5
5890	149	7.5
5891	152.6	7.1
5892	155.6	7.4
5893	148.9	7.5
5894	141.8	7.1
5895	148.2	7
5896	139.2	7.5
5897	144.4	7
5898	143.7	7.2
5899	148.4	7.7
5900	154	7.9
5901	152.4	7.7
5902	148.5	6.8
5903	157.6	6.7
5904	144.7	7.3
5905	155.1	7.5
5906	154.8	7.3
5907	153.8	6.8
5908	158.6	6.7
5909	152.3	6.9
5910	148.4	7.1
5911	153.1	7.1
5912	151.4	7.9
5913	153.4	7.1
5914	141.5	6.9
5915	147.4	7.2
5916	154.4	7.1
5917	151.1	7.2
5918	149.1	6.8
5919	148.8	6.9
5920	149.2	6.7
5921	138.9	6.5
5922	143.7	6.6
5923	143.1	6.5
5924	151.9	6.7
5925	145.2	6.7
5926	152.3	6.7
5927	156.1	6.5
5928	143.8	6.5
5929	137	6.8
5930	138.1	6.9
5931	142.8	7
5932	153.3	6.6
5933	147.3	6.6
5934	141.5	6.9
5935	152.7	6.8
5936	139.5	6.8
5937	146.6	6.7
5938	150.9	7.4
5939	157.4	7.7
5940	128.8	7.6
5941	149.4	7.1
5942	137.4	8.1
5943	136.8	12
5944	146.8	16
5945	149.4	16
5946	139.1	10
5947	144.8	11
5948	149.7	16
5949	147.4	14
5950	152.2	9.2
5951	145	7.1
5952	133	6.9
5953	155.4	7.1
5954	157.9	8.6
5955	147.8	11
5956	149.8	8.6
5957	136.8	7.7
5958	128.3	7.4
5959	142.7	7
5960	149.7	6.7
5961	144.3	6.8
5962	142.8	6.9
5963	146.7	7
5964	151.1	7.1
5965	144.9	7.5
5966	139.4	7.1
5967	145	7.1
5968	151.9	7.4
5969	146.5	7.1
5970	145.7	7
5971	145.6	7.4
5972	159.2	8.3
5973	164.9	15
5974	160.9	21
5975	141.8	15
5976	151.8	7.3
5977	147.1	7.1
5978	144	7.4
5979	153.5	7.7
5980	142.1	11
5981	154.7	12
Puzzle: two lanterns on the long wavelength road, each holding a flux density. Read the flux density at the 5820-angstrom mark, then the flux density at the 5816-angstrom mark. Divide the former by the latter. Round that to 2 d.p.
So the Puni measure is 0.97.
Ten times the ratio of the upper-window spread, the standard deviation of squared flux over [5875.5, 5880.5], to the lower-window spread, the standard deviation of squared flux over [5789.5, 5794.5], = 20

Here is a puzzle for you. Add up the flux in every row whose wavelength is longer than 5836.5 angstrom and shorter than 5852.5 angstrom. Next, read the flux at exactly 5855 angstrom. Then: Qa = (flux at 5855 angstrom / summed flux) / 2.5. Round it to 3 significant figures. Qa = 0.0252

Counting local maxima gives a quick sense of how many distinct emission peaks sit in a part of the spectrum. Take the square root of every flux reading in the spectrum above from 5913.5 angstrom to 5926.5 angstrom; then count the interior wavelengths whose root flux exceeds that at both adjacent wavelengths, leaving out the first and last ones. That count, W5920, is 4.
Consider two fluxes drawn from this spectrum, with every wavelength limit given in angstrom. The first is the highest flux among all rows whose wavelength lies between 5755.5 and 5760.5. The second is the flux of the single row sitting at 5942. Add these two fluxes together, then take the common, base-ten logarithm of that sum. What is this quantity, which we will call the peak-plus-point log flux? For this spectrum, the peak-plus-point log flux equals 2.47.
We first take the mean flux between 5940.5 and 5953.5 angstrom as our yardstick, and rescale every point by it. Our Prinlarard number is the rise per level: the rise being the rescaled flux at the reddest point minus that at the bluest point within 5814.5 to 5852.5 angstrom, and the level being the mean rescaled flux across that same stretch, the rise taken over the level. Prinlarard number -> 0.10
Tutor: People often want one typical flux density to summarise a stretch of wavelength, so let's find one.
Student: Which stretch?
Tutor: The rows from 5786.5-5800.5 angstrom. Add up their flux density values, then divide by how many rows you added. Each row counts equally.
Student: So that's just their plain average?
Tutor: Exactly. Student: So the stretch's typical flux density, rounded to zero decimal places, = 146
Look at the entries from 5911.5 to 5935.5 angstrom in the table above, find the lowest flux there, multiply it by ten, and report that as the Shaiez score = 1370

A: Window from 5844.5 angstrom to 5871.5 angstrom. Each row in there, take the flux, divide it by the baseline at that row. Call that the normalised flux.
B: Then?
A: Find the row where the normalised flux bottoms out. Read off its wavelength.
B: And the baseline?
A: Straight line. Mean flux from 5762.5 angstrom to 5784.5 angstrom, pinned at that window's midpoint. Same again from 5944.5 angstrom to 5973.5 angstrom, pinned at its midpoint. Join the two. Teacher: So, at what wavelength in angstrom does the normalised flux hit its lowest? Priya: 5857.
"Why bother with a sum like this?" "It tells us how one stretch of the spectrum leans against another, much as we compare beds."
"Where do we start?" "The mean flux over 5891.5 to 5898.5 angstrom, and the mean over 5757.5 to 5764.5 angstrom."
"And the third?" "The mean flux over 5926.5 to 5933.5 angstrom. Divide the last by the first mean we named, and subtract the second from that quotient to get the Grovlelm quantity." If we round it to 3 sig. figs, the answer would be -145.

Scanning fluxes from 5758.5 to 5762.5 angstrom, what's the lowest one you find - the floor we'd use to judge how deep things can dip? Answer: 143.1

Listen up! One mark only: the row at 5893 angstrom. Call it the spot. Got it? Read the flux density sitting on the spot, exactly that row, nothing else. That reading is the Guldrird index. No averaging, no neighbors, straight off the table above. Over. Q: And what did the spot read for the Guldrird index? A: 148.9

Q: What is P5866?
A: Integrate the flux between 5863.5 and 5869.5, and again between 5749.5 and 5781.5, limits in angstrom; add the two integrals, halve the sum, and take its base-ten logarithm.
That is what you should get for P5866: 3.5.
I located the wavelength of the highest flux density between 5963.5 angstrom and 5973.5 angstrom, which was 5973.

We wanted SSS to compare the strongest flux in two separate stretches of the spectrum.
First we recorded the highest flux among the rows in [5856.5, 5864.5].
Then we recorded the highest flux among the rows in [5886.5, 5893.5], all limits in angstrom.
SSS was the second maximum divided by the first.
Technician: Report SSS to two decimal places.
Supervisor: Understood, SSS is 1.03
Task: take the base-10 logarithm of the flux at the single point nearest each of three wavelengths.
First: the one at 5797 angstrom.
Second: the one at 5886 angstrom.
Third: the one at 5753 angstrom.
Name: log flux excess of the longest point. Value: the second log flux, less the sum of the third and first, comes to -2.07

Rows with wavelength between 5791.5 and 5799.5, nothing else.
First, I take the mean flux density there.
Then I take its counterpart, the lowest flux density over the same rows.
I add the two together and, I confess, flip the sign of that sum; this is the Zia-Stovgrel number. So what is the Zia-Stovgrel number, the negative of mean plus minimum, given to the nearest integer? -284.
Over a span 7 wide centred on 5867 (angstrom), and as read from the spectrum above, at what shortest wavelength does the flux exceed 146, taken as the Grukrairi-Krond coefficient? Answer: 5864 angstrom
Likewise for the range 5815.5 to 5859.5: 5816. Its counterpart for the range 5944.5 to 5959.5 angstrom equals 5945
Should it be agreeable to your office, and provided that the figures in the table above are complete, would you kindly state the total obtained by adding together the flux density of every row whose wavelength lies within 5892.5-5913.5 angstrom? 3153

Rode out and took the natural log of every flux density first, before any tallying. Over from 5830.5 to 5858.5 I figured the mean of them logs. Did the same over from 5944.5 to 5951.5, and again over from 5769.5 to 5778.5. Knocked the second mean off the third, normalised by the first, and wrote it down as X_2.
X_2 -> 0.0058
